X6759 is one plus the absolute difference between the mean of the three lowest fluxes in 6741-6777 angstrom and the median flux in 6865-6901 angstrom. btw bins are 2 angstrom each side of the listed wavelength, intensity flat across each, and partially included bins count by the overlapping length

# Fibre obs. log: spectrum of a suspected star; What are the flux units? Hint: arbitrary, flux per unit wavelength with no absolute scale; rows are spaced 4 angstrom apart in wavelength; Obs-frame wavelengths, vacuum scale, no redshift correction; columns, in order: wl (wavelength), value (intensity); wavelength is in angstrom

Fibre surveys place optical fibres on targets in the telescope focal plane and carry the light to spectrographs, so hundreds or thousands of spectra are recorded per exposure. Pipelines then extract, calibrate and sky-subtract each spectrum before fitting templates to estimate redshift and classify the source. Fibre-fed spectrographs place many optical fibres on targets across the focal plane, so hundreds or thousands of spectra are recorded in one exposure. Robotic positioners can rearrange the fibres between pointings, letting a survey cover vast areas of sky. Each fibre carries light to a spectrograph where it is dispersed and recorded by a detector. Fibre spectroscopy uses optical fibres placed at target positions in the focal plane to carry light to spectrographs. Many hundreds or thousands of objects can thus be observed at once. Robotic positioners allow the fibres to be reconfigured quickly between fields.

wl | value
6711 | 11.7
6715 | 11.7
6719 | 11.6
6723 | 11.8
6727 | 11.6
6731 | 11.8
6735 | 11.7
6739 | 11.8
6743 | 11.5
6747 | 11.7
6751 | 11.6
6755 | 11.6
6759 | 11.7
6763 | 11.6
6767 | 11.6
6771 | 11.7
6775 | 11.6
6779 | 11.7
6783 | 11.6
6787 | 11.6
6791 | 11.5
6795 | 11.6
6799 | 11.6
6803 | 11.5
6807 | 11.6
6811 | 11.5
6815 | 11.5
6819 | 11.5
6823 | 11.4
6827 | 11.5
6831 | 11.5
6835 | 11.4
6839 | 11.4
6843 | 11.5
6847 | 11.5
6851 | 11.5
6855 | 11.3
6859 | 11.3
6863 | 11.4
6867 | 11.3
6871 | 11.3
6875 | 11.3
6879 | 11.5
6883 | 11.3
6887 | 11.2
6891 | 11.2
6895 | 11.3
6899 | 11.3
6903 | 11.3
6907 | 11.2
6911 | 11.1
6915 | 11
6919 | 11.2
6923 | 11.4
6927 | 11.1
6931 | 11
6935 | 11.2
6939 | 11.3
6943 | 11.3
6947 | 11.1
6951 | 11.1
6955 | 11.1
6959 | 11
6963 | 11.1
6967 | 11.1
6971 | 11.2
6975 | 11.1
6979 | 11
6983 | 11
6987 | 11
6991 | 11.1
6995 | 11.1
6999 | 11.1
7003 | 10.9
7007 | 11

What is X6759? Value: 1.27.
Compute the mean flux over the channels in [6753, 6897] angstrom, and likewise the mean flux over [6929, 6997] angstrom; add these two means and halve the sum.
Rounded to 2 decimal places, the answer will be 11.29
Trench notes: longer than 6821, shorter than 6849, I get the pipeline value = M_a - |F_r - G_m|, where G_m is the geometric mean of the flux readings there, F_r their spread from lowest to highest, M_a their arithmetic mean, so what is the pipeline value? 0.10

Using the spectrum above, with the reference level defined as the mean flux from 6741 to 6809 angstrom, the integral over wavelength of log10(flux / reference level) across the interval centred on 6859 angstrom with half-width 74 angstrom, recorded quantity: -1.3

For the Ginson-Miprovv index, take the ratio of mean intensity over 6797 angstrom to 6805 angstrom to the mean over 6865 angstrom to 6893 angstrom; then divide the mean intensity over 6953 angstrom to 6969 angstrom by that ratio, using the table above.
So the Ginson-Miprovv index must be 10.84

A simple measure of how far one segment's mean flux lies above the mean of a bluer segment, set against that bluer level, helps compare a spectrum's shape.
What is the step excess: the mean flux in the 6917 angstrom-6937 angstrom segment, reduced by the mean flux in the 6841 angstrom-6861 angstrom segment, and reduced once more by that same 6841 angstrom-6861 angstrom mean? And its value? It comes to -11.7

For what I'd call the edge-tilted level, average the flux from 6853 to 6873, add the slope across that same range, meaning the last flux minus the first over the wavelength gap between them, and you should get 11.3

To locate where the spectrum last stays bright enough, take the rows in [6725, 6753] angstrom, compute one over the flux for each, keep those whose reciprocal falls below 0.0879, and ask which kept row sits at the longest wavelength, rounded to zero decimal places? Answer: 6751 angstrom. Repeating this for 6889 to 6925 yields 6923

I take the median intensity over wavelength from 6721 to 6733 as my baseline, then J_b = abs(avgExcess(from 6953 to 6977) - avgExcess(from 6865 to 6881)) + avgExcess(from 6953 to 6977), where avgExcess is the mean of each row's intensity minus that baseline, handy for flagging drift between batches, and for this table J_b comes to -0.45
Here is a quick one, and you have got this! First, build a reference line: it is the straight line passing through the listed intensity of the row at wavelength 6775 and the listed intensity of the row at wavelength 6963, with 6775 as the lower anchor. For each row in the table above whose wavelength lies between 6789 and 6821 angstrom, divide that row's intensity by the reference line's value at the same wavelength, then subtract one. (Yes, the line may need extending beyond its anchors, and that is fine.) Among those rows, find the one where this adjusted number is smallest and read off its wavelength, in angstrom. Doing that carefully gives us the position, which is 6791 angstrom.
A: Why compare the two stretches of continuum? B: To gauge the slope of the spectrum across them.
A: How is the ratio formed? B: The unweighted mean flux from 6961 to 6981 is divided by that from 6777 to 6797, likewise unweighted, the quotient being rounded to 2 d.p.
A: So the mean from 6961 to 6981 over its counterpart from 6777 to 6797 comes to 0.96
